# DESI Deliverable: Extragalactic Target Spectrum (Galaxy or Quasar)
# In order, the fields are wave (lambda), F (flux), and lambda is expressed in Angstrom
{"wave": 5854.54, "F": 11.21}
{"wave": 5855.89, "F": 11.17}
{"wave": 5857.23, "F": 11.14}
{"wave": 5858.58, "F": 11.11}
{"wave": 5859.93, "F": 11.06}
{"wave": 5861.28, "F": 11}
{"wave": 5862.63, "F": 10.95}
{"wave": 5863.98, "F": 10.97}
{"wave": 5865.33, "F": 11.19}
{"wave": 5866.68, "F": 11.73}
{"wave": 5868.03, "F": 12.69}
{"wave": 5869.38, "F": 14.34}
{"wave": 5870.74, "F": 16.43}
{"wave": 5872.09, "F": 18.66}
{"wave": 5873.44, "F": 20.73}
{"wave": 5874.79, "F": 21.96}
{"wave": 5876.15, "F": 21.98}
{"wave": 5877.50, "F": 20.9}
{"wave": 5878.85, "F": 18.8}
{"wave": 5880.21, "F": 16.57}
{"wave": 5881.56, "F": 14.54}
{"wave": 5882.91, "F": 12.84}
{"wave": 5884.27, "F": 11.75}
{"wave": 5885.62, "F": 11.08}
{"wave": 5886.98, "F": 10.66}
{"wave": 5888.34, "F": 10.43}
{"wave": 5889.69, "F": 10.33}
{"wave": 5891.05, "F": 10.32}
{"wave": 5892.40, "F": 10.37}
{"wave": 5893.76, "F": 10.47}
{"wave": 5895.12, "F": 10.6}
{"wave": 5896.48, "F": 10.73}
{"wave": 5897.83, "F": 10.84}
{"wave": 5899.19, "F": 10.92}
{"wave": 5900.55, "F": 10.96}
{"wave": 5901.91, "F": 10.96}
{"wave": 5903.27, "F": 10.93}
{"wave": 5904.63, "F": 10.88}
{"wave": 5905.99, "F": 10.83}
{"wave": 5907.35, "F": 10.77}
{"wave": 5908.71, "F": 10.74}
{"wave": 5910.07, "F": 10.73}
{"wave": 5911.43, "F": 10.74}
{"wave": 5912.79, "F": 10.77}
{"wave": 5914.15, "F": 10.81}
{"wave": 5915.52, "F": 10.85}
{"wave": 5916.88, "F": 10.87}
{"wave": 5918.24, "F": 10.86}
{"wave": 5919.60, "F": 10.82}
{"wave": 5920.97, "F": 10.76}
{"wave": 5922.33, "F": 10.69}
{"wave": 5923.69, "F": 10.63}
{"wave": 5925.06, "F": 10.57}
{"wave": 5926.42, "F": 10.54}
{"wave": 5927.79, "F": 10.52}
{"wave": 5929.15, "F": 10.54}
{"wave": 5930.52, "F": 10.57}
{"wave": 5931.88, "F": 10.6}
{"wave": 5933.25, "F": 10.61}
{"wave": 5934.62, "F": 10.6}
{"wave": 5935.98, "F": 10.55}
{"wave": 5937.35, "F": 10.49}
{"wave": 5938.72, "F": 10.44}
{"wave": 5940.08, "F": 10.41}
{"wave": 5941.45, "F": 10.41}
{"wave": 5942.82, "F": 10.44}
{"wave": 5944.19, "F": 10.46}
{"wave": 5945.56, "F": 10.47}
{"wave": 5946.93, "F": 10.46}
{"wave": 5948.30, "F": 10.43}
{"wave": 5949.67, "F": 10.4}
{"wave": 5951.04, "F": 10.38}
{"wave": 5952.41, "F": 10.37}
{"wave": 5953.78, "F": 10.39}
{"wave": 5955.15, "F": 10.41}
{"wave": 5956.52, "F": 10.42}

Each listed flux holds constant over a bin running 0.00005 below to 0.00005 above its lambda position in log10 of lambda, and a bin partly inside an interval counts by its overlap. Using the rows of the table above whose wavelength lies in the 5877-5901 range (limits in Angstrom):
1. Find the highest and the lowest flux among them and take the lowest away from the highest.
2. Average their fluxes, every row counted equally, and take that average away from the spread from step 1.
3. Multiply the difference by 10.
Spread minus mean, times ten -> -18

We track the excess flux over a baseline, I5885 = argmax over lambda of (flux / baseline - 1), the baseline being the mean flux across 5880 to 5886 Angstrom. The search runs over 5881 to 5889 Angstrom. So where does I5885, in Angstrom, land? 5881.56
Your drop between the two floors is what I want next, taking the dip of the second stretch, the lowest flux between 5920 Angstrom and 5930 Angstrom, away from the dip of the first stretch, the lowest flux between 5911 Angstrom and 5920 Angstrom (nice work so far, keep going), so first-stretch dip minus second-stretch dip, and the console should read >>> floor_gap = 0.2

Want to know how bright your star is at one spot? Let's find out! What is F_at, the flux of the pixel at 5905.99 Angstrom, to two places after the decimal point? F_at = 10.83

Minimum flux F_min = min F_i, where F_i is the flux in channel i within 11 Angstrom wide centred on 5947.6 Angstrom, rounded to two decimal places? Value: 10.37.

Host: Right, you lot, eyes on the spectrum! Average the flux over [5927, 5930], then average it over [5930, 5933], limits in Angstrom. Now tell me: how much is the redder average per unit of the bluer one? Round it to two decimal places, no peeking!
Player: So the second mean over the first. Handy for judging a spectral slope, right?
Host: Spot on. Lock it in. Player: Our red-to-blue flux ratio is 1.01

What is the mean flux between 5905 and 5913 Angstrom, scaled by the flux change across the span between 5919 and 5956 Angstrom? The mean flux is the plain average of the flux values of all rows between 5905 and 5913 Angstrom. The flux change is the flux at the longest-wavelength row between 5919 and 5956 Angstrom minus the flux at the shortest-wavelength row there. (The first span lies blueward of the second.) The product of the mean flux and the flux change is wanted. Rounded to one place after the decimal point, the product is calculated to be -4.4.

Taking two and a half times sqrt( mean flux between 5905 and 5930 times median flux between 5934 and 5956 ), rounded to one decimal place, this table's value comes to 26.4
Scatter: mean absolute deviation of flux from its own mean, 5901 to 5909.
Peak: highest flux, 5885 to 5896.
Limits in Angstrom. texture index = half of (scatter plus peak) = 5.58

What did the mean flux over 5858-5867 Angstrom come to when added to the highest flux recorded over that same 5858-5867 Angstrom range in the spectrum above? 22.9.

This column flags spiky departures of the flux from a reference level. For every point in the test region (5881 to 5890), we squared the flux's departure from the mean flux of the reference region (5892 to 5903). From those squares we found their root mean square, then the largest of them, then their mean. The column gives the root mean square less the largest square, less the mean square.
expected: -12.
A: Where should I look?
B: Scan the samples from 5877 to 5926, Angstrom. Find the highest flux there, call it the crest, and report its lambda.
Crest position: 5877.50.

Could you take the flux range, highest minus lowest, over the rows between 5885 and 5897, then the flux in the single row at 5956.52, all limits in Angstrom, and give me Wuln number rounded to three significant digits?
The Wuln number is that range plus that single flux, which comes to 11.2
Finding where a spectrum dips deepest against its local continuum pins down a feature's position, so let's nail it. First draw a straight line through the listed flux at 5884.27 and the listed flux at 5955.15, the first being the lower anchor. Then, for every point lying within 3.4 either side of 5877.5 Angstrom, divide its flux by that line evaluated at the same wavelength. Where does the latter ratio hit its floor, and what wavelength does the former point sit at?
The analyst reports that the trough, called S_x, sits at 5880.21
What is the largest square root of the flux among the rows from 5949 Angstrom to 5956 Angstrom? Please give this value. 3.23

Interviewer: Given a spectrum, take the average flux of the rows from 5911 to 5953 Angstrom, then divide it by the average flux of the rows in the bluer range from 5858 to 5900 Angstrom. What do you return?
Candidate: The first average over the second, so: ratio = 0.79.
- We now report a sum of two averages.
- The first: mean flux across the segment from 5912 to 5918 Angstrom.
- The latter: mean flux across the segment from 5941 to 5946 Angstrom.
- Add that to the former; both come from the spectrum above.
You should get 21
